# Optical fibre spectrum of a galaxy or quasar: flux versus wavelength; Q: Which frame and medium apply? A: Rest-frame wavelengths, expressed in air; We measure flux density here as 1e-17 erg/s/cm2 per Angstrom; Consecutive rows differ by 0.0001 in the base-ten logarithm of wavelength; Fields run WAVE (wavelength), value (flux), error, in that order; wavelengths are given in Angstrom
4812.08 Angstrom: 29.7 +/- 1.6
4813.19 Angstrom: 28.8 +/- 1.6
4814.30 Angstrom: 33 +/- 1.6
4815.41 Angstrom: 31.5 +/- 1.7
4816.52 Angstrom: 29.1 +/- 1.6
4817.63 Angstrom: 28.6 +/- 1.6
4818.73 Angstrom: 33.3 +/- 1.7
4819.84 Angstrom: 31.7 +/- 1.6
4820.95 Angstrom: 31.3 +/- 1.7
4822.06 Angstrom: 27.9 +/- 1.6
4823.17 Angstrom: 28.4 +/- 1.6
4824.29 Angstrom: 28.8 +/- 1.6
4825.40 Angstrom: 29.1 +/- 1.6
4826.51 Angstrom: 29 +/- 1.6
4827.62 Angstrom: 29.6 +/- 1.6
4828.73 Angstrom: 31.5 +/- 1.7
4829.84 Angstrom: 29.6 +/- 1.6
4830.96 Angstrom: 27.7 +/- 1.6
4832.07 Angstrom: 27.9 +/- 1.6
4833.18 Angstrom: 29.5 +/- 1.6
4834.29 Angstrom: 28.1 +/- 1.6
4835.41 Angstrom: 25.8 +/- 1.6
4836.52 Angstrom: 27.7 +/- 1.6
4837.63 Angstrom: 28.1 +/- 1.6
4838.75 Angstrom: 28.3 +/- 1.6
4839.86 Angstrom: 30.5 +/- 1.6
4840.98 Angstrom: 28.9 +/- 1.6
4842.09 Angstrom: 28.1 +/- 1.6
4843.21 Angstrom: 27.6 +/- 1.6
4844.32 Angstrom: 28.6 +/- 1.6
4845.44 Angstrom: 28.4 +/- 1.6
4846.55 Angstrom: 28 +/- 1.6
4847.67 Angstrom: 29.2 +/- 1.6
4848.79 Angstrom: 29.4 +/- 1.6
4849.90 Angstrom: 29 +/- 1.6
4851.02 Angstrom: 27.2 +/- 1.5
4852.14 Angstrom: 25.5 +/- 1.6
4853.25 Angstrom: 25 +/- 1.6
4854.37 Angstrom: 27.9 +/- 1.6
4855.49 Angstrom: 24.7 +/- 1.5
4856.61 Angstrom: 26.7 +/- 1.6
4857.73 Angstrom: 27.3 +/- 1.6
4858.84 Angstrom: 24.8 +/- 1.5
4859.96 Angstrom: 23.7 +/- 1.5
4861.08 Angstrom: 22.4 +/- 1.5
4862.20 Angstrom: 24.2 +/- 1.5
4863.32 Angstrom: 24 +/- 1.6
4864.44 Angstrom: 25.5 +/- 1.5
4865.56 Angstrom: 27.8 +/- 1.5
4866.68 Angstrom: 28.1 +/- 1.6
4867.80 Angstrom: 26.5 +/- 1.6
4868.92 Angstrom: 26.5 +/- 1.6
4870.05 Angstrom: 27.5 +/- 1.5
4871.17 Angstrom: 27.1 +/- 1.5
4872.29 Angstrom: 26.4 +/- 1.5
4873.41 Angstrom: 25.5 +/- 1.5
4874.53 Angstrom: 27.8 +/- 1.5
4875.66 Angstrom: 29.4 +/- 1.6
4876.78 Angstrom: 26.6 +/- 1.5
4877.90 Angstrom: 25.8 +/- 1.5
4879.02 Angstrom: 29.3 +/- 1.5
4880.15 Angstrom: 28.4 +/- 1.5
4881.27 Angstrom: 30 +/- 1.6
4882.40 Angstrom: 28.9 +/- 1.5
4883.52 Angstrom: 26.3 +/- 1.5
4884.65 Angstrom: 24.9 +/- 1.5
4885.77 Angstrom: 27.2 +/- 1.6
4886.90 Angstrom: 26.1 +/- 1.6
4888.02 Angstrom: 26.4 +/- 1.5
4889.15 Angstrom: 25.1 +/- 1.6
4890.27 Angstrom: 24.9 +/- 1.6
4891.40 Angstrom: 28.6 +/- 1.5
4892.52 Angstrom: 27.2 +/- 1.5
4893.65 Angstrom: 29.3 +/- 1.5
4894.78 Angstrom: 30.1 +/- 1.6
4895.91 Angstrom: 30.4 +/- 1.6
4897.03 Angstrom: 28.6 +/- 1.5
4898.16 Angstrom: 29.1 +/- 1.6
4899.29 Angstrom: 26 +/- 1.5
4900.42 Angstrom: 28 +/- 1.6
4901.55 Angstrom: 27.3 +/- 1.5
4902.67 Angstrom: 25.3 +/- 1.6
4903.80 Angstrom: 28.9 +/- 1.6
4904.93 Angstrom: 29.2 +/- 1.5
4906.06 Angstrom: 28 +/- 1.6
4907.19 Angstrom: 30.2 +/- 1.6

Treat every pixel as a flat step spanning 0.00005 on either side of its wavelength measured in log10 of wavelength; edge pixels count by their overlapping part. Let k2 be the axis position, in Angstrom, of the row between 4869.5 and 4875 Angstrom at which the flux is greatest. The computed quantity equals 4874.53 Angstrom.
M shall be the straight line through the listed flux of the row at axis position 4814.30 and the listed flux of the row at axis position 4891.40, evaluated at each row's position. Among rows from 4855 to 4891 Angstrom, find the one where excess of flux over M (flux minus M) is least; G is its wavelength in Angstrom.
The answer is 4861.08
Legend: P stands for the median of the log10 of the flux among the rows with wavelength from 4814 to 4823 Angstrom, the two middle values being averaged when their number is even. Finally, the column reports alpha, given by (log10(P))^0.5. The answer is 0.419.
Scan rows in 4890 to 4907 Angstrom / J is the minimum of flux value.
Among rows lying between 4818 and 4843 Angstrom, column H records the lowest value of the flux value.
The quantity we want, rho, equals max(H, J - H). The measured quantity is 25.8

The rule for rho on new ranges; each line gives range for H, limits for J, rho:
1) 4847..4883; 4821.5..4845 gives 22.4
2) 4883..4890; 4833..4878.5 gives 24.9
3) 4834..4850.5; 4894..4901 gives 25.8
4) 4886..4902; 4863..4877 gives 24.9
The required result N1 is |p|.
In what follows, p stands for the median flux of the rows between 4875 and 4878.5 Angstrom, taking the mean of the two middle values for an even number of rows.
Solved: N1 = 26.6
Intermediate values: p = 26.6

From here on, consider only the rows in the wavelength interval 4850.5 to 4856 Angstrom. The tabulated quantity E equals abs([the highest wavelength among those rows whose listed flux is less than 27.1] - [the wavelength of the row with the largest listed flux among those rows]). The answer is 1.1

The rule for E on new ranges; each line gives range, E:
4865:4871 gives 2.2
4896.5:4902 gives 1.1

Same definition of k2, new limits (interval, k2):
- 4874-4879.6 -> 4875.66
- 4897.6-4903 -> 4898.16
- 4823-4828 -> 4827.62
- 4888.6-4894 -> 4893.65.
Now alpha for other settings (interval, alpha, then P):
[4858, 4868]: 0.380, 1.394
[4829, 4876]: 0.399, 1.442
